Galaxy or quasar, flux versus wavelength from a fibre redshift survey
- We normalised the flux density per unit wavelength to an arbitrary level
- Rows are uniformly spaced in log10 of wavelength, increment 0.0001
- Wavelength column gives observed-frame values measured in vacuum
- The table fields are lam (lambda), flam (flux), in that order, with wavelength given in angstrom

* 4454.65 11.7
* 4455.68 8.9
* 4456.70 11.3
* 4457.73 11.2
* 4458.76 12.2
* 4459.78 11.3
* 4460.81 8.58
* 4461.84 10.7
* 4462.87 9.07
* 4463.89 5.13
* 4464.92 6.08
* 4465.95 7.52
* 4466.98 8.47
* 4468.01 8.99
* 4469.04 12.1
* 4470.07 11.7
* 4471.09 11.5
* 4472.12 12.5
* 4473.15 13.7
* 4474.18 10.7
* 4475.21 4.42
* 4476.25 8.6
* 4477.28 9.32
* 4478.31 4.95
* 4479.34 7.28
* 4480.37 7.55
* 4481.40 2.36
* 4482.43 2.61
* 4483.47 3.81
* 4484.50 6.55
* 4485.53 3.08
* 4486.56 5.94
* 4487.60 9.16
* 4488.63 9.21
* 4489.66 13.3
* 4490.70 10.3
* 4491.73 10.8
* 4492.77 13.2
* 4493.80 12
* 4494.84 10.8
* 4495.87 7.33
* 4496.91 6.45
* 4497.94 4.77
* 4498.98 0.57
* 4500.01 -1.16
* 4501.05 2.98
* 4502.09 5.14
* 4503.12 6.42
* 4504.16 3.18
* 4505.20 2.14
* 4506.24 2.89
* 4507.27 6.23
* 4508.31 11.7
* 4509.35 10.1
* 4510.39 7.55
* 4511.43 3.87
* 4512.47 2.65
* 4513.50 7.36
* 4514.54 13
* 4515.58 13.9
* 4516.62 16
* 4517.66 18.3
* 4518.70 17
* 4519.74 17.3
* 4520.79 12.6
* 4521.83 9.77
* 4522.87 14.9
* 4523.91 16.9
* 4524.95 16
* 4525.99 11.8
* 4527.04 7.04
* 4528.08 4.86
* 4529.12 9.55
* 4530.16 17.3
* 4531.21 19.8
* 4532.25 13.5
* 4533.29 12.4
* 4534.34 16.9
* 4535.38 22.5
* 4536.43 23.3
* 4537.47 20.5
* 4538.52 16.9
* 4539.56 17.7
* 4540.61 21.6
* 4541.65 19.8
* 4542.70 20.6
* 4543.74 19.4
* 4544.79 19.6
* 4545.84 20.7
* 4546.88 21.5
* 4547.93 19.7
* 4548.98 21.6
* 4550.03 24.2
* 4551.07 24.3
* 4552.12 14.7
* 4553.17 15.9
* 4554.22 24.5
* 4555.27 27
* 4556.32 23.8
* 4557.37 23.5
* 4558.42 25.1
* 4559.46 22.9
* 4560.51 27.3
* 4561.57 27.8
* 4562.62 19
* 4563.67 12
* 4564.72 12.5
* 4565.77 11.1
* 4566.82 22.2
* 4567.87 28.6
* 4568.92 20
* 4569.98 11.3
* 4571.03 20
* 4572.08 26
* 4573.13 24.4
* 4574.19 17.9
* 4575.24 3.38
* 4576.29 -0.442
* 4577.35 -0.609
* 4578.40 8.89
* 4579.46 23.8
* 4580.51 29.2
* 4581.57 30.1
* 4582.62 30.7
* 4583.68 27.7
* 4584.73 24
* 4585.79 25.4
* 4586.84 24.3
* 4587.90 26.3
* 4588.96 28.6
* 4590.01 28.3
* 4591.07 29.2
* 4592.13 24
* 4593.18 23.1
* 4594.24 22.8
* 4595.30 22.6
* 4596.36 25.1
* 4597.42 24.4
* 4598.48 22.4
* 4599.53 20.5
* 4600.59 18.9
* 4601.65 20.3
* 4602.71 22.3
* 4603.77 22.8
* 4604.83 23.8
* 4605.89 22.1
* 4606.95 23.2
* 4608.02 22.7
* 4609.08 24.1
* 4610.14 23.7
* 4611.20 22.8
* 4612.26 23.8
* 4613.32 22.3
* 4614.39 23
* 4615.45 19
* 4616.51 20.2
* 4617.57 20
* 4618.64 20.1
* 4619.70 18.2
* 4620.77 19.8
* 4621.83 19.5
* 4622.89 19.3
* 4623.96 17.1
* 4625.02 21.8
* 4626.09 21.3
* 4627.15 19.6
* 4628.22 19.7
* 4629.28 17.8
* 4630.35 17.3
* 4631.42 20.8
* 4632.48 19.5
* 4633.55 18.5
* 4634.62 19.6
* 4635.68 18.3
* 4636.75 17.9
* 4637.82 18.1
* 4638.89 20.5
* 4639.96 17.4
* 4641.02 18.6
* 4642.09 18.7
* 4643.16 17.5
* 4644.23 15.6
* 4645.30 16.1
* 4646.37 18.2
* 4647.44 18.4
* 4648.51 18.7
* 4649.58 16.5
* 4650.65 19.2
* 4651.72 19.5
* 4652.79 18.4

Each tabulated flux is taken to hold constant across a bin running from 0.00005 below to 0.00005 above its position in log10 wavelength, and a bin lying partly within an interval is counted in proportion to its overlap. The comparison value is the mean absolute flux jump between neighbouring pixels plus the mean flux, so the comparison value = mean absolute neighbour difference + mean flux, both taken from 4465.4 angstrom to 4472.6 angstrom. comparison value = 11.4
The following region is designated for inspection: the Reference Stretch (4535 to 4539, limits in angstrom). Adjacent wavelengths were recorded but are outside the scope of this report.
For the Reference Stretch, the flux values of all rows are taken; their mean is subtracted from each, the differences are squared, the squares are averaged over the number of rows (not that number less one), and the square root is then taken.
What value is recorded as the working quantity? 2.5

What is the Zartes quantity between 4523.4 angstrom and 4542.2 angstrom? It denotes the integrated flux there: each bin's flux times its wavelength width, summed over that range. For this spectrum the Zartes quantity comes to 301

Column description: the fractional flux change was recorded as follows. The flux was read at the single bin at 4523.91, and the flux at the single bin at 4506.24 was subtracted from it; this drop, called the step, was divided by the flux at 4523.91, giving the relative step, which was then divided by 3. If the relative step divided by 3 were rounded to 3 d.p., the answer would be 0.276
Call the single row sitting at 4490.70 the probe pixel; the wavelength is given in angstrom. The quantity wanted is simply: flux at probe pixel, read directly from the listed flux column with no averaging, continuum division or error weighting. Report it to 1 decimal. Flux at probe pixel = 10.3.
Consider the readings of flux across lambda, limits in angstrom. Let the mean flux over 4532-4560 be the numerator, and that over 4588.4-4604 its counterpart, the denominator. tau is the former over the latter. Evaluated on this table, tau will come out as 0.87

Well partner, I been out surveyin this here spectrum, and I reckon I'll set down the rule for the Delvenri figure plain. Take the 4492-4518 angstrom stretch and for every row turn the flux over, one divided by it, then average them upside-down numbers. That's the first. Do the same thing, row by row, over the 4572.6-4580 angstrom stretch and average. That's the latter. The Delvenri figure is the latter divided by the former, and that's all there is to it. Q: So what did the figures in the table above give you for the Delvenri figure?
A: -2.4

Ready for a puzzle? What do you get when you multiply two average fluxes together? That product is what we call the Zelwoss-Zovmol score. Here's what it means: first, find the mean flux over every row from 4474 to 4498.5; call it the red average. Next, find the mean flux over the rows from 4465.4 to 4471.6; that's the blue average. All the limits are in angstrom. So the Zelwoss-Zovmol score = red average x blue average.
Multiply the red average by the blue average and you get 77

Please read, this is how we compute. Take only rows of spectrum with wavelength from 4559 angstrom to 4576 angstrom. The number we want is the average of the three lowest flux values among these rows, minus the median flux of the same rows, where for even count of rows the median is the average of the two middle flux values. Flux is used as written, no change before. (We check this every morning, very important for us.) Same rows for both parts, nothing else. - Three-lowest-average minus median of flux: -11.4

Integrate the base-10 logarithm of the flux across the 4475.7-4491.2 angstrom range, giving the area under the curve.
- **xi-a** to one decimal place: 12.2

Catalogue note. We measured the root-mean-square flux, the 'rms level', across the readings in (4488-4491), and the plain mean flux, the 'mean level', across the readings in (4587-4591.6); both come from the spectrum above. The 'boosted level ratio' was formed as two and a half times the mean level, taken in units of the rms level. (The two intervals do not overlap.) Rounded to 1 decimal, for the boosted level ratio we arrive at 6.3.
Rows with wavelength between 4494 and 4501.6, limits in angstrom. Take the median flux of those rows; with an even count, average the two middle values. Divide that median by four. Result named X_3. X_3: 1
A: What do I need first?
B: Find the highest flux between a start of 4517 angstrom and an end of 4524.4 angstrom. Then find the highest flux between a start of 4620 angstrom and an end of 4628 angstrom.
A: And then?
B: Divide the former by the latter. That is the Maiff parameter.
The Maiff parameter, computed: 0.84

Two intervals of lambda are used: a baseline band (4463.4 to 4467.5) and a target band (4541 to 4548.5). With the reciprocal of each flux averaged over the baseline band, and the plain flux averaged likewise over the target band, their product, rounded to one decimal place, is 3.1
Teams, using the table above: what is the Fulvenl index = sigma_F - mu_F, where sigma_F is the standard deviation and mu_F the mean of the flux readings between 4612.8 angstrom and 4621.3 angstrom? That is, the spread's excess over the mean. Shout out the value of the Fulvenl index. -19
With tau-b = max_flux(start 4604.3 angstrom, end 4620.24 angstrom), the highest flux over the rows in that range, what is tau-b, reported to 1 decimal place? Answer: 24.1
